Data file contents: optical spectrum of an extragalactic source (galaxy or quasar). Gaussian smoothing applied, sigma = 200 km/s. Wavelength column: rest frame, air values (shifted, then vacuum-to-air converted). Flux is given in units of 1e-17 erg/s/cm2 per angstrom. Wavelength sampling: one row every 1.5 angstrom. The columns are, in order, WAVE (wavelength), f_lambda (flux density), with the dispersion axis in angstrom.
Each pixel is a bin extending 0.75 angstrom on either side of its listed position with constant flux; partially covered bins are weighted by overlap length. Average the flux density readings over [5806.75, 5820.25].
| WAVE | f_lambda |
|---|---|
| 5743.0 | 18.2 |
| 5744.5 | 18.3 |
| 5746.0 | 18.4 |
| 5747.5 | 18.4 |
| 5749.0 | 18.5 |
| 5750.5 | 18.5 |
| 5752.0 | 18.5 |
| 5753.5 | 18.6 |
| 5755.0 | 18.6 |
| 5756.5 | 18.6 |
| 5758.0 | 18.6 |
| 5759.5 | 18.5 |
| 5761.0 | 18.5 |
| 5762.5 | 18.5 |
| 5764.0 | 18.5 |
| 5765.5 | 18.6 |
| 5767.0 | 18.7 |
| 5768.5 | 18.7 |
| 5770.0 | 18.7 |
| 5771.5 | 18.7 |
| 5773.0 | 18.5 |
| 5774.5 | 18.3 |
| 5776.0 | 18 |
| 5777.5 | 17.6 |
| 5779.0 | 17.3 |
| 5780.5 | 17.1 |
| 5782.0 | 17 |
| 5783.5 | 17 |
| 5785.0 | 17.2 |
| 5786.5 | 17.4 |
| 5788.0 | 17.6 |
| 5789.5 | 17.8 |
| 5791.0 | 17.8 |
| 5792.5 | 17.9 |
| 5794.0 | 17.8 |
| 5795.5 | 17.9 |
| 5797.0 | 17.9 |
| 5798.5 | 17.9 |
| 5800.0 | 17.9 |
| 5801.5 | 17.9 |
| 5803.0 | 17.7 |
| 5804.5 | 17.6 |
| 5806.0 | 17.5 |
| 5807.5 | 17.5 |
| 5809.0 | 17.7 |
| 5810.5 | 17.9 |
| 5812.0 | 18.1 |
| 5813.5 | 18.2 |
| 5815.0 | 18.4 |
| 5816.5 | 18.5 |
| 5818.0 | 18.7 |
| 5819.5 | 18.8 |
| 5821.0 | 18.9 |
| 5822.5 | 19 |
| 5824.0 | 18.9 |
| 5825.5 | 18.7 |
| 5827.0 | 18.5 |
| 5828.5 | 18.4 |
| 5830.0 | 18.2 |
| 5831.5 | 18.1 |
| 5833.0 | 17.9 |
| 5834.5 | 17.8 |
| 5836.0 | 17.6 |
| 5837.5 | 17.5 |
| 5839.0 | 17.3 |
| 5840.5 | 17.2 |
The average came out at 18.2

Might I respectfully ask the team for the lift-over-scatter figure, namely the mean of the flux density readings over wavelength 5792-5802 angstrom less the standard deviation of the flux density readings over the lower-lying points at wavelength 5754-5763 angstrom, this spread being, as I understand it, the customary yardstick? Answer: 17.8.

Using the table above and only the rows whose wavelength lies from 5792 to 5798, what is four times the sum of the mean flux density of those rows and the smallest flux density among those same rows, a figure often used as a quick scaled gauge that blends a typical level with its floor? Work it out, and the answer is 143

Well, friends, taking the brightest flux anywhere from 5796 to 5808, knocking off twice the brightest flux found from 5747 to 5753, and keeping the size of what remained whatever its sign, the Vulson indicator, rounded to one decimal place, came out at 19.1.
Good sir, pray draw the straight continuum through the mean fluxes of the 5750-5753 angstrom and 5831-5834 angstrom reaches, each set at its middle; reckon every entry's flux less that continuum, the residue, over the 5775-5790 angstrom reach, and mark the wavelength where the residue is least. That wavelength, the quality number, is 5782.0 angstrom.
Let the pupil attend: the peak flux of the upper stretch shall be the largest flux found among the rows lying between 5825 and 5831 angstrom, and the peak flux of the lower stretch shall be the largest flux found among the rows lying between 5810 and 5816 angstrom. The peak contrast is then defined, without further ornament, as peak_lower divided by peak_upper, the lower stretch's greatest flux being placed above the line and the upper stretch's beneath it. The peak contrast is 0.98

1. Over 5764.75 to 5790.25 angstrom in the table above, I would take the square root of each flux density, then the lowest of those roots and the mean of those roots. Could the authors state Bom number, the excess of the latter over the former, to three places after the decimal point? 0.106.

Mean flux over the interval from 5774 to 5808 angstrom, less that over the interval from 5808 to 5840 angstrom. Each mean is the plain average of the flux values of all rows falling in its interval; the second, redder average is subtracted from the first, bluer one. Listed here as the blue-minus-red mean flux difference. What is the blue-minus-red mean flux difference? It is -0.6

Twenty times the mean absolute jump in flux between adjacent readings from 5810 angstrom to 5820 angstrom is 3.0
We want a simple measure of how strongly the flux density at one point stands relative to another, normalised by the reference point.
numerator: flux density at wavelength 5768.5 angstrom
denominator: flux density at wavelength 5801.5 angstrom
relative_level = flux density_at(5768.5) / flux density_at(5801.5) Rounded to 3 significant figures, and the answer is 1.04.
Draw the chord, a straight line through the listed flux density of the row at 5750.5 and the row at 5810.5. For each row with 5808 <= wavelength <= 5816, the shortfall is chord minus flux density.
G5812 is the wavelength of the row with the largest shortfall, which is 5809.0 angstrom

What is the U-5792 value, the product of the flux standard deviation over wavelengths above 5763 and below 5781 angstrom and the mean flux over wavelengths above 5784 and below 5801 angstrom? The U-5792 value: 10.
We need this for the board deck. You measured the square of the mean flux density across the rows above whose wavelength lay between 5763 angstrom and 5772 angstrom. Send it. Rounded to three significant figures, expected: 348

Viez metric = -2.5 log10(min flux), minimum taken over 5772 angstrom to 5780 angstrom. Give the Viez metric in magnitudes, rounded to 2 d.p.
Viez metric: -3.10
